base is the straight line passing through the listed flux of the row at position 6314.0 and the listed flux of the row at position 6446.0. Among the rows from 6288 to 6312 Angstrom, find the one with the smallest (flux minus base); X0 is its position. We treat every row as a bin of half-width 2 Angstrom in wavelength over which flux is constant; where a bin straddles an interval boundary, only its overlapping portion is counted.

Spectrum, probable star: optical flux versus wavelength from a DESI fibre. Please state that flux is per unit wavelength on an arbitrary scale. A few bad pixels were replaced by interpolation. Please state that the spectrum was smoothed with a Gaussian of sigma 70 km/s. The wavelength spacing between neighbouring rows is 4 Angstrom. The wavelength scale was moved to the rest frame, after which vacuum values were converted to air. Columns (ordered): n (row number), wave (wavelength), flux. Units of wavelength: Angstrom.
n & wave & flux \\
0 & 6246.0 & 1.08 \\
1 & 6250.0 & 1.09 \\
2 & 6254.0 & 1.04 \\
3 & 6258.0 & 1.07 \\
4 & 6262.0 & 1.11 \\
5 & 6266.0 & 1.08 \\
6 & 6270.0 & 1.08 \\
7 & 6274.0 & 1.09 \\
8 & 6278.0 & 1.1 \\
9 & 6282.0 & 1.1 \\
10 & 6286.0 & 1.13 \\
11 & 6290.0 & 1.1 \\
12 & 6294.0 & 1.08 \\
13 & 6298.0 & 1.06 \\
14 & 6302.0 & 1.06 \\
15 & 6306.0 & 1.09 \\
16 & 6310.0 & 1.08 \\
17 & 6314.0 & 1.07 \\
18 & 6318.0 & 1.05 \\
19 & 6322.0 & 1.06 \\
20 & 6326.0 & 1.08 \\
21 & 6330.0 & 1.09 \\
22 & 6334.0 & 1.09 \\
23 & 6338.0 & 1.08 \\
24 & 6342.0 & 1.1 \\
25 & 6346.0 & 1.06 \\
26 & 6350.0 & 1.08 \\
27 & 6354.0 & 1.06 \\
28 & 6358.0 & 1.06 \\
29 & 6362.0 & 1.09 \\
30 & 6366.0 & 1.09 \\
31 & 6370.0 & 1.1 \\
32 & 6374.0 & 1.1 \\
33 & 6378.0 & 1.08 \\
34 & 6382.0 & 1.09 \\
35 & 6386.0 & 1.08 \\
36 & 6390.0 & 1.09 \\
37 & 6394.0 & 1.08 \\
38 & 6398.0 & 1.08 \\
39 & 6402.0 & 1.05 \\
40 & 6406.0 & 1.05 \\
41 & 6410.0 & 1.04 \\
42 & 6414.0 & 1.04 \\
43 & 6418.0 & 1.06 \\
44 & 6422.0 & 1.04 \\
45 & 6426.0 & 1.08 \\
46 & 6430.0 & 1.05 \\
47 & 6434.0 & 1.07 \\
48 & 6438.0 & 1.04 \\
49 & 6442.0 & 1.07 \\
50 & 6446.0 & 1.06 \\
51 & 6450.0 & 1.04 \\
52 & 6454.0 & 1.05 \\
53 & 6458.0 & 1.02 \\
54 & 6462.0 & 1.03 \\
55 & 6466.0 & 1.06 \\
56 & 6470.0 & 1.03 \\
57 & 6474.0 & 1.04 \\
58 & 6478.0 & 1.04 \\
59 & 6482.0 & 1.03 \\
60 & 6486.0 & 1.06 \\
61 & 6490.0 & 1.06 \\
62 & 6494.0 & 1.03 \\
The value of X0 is 6298.0 Angstrom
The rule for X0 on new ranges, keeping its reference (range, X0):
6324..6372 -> 6346.0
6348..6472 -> 6458.0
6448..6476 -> 6458.0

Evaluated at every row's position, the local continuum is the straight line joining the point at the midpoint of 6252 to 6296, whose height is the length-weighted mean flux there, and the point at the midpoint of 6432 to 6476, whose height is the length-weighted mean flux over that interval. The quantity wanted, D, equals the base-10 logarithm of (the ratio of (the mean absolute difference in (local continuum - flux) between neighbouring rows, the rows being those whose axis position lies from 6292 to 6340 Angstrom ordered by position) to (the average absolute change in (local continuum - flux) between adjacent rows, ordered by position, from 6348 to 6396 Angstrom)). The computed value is 0.1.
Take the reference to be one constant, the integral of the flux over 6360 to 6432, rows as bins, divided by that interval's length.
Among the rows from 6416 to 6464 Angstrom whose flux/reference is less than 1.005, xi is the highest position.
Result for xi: 6462.0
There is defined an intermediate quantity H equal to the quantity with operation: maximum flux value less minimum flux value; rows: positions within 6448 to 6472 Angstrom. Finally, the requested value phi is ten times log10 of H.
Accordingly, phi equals -14.0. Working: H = 0.040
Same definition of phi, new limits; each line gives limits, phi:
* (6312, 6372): -13.0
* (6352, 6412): -12.2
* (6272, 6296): -13.0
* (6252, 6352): -10.5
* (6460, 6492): -15.2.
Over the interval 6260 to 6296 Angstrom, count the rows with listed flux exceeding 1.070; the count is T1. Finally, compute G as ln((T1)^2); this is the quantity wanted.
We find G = 4.4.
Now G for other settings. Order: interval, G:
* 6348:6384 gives 3.9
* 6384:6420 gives 2.8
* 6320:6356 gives 3.6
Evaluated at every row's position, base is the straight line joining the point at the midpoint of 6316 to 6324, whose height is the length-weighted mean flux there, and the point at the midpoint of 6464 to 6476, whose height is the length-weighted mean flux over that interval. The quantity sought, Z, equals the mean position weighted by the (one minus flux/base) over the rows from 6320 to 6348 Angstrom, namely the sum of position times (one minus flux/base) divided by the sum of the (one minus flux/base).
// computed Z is 6334.9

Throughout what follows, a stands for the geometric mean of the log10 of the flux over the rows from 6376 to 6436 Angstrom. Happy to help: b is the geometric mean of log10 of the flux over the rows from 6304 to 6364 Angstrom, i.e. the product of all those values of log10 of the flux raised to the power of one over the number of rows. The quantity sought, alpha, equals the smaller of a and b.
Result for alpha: 0.0263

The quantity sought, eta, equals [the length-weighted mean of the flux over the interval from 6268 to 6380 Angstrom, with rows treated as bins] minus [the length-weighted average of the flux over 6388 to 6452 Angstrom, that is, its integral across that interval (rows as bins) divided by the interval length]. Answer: 0.02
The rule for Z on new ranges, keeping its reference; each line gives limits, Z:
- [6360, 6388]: 6373.4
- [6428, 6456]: 6440.0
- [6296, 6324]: 6308.4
